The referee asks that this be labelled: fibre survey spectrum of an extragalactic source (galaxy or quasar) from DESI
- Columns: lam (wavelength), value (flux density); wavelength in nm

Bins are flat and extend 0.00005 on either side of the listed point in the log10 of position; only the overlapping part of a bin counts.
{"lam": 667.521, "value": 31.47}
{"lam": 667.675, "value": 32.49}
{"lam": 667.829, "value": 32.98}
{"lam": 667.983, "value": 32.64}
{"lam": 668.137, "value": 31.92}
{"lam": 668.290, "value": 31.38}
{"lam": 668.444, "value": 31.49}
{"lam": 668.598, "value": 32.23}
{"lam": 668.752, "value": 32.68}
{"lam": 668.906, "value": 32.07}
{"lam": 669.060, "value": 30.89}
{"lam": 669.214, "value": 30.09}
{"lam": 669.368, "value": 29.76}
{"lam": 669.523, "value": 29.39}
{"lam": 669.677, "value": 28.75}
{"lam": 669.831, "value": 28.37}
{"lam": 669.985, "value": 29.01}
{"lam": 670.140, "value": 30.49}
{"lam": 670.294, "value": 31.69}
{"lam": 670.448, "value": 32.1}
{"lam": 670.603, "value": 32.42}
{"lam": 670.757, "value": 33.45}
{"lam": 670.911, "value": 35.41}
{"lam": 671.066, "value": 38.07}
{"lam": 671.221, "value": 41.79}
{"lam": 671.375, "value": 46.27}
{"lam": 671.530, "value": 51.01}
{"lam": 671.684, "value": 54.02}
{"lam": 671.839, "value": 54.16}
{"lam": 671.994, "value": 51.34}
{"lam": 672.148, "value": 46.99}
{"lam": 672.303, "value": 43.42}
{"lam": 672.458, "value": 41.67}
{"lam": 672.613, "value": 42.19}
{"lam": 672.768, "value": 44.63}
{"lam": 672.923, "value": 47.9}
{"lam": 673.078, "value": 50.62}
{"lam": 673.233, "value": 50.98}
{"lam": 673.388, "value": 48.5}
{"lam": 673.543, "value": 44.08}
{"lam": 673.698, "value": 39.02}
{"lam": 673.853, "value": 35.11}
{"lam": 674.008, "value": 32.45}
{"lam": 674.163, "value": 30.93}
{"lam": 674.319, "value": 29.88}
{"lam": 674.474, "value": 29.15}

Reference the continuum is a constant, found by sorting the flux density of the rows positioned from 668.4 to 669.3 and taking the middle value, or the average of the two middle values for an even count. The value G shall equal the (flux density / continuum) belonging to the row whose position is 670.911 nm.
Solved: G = 1.11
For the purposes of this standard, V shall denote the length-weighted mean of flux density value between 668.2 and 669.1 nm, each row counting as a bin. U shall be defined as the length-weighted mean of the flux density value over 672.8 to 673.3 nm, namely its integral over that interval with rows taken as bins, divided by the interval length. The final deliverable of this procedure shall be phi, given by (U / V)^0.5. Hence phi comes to 1.24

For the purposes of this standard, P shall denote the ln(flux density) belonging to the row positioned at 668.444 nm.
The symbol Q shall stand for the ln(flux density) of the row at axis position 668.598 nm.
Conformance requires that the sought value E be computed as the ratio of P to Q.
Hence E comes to 0.99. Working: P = 3.45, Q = 3.47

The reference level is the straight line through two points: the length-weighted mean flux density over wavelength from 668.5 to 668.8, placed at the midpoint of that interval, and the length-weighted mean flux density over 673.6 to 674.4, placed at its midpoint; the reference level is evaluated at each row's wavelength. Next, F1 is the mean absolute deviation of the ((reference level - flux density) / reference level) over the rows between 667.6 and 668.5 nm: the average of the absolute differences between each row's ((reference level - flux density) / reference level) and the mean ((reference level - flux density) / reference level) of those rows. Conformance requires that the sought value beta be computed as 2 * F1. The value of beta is 0.04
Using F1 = 0.02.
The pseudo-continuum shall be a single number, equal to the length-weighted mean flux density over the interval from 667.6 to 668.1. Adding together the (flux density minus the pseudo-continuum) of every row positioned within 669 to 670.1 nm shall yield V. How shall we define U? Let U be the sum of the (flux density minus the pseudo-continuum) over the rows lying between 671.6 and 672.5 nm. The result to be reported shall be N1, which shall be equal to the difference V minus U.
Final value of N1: -118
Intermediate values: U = 96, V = -22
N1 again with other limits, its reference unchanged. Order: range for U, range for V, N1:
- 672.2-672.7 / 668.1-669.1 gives -35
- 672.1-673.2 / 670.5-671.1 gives -80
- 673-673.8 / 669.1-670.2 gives -93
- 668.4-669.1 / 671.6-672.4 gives 91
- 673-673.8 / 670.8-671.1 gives -62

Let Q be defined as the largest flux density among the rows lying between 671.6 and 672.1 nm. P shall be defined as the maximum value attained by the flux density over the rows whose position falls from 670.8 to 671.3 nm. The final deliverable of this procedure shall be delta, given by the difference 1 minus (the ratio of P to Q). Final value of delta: 0.2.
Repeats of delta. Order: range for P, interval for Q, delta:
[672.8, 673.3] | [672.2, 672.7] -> -0.2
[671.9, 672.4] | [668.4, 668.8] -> -0.6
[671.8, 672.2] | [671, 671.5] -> -0.2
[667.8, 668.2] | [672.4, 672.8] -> 0.3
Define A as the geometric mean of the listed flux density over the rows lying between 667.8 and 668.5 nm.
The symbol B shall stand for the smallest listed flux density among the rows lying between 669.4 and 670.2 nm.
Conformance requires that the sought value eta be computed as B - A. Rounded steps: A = 32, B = 28.37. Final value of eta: -4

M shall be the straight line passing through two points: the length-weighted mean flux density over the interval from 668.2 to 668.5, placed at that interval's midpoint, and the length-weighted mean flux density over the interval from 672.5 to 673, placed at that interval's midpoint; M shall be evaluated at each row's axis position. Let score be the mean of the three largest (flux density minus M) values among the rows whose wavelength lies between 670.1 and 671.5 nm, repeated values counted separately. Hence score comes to 2.0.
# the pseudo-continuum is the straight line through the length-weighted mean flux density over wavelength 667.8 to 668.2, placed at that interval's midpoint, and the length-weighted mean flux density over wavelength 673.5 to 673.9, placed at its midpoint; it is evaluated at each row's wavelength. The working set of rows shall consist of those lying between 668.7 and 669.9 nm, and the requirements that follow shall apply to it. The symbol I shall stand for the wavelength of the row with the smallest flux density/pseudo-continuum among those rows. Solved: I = 669.831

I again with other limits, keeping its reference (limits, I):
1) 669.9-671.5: 669.985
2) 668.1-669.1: 669.060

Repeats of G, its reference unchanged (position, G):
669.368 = 0.94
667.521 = 0.99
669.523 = 0.92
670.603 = 1.02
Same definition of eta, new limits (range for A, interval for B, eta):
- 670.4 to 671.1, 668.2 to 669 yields -3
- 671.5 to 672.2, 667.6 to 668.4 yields -20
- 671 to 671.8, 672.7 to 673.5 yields -1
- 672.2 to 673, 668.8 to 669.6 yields -15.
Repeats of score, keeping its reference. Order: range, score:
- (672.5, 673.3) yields 4.2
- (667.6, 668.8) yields 2.7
